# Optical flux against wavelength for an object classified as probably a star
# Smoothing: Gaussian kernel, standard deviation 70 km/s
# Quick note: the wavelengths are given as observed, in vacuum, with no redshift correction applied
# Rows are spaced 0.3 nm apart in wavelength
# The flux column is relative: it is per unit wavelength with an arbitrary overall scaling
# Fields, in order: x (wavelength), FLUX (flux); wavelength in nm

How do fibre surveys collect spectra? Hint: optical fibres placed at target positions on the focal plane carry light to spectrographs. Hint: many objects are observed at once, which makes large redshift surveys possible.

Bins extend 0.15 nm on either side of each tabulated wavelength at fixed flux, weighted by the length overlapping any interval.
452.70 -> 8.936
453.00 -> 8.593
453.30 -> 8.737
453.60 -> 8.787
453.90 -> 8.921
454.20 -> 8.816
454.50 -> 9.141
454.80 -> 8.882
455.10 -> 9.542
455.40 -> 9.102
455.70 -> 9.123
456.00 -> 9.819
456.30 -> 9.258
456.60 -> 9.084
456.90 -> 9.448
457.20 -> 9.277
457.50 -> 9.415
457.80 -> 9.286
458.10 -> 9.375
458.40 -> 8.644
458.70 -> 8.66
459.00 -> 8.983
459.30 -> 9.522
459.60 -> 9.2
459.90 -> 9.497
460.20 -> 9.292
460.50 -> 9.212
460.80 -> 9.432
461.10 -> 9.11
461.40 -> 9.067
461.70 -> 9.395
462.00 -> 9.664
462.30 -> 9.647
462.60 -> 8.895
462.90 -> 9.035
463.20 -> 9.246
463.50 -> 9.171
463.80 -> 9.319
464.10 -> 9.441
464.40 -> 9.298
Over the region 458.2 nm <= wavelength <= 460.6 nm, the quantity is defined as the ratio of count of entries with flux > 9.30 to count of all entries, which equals 0.25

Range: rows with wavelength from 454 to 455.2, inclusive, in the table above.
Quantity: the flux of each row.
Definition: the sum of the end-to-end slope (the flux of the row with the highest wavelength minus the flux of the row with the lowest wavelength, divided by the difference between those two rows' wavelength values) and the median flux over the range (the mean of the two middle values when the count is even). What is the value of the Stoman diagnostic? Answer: 9.8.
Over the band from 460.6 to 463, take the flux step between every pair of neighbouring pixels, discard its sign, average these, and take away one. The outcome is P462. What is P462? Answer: -0.73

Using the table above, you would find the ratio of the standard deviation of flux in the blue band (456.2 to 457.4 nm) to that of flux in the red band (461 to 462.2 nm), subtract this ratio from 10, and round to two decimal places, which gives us 9.46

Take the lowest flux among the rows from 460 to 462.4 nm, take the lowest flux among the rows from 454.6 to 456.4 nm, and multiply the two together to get 80.5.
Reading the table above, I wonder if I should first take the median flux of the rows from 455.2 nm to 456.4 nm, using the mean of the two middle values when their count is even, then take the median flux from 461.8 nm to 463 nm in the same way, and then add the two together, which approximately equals 18.53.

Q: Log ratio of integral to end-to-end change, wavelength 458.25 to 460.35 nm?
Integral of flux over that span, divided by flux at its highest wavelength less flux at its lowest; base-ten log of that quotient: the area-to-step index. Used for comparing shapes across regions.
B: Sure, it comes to 1.5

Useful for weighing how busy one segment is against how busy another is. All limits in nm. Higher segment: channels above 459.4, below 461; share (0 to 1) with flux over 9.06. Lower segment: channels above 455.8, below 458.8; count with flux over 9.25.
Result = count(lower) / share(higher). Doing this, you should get 7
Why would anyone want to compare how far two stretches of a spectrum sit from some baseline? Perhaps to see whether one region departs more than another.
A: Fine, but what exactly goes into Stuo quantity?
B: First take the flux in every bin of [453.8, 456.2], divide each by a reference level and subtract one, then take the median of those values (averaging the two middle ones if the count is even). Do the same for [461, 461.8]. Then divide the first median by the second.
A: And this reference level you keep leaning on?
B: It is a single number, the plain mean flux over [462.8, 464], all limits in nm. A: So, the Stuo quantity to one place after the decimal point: 1.0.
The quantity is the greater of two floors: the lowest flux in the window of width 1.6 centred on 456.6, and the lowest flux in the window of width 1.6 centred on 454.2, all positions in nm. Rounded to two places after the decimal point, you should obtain 9.08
